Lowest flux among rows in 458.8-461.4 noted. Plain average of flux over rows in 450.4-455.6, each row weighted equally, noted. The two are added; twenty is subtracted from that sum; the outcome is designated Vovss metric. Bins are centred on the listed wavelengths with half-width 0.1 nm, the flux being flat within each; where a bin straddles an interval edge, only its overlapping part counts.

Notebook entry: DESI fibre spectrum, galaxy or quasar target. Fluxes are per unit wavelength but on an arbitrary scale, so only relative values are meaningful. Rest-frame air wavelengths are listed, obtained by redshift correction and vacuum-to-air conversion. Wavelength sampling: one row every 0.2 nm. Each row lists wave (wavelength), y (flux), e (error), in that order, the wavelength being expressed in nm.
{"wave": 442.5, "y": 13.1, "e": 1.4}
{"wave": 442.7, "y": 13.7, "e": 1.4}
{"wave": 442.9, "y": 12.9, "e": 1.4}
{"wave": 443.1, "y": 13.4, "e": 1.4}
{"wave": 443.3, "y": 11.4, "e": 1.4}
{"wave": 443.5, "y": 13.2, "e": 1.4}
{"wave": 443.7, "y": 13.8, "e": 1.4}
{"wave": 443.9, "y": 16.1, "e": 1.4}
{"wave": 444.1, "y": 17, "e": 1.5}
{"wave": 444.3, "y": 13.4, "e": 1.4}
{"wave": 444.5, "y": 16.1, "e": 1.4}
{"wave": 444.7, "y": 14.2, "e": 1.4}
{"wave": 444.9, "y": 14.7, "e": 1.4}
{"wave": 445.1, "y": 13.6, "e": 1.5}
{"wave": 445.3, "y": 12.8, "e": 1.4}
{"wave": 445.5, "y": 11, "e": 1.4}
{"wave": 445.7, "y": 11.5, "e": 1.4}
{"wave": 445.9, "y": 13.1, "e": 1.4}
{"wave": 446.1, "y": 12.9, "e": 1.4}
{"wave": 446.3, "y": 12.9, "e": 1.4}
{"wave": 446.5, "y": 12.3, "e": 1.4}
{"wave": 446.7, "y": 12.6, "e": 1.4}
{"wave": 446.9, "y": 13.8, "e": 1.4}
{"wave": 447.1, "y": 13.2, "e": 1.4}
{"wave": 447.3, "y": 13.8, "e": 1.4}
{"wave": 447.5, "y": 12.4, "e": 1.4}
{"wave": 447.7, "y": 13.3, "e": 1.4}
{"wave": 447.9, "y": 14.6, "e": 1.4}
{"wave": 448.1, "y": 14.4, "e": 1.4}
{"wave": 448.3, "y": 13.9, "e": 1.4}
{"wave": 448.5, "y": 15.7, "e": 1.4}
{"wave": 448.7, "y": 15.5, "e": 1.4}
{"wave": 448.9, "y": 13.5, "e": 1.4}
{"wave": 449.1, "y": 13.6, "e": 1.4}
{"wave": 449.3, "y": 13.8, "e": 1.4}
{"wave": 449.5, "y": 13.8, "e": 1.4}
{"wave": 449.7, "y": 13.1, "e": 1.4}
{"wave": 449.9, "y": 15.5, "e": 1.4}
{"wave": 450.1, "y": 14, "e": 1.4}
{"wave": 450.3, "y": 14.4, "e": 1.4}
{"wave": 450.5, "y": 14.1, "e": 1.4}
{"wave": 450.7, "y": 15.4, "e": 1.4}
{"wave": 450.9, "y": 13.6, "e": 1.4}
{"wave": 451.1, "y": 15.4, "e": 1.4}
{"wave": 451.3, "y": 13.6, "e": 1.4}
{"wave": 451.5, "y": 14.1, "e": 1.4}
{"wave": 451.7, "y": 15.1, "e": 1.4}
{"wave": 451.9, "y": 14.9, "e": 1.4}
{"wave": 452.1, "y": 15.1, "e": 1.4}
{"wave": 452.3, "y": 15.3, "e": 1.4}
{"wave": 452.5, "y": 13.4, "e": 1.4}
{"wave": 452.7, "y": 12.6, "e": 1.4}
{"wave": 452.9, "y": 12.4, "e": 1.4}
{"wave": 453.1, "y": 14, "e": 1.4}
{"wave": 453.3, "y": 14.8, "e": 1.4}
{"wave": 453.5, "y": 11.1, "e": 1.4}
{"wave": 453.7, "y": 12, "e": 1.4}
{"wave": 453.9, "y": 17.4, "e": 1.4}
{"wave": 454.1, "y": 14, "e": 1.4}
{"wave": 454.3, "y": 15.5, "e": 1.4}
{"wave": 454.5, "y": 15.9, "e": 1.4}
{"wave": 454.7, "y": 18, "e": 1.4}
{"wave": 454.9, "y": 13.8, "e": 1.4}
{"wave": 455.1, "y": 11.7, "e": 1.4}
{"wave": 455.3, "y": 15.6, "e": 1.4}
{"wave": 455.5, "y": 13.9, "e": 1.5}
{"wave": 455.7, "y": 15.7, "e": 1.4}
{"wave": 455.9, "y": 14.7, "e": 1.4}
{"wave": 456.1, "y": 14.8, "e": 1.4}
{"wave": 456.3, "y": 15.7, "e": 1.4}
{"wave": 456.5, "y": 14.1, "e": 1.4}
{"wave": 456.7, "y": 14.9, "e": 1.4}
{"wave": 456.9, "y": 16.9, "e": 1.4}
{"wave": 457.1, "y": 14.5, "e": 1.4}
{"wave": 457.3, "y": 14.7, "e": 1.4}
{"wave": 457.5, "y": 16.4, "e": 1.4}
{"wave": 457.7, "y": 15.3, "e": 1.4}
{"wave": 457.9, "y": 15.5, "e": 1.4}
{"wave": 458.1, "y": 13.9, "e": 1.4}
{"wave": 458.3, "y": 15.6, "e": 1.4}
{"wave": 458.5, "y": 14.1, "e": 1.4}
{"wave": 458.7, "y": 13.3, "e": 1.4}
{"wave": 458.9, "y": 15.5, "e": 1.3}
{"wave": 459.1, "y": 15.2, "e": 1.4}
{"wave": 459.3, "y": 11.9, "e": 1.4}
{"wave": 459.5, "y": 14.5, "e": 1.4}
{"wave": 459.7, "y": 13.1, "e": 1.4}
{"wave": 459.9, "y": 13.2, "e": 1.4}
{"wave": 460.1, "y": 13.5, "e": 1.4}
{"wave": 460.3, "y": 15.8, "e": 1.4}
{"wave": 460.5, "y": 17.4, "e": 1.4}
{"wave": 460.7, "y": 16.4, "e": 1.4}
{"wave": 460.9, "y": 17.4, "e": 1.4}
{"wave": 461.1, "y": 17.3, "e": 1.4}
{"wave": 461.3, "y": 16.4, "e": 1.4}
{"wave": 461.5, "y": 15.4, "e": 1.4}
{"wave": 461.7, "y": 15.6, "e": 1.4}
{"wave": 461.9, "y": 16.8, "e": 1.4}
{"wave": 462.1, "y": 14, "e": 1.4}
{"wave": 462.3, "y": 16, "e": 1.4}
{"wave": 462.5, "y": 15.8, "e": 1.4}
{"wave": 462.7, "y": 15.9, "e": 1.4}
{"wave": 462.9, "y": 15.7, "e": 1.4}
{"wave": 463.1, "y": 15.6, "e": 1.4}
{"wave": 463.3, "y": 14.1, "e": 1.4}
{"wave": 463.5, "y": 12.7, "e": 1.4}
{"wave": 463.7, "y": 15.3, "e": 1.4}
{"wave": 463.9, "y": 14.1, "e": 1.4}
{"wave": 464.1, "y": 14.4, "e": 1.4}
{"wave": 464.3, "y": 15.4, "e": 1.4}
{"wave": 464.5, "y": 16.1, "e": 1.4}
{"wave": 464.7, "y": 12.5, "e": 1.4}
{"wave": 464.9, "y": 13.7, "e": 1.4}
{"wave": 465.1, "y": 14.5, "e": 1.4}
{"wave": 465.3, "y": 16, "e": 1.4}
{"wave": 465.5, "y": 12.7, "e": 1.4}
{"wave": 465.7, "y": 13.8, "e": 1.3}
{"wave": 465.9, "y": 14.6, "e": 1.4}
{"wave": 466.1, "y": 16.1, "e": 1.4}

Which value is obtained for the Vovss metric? 6.2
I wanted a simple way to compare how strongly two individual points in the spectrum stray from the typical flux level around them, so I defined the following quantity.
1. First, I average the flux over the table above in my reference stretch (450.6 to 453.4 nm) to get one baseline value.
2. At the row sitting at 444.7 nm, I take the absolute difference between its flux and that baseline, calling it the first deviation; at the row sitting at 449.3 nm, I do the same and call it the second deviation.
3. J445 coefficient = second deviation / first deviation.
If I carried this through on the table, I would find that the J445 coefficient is 7.2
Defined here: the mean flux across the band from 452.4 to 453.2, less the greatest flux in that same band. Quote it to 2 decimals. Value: -0.90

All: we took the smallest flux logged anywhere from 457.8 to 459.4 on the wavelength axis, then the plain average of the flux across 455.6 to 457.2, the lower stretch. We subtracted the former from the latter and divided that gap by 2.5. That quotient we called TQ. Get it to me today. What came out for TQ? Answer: 1.3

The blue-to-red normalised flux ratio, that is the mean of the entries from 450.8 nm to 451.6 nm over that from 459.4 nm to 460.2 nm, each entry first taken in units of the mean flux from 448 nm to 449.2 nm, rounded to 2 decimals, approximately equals 1.04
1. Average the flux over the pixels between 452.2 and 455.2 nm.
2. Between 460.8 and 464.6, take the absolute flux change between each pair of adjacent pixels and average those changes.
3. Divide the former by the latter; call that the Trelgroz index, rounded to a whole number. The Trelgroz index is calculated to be 15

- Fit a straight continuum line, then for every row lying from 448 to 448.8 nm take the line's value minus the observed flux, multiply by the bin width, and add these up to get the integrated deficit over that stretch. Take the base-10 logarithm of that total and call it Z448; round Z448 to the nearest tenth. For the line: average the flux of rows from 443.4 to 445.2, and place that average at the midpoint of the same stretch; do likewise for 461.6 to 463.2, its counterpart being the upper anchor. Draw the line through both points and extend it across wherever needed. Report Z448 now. -1.6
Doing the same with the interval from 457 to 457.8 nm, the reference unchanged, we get -0.9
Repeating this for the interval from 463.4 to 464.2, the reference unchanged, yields 0.1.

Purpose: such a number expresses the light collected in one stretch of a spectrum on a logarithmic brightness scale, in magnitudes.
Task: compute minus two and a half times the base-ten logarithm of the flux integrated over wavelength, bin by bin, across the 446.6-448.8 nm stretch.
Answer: -3.72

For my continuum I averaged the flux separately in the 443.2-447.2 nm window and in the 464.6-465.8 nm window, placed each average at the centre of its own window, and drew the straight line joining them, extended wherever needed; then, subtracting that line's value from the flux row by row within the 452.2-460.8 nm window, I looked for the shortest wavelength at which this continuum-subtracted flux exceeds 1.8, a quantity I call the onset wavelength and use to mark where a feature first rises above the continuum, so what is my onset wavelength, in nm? 453.9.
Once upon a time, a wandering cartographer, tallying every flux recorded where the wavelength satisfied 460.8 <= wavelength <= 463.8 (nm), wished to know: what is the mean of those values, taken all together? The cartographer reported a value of 15.6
